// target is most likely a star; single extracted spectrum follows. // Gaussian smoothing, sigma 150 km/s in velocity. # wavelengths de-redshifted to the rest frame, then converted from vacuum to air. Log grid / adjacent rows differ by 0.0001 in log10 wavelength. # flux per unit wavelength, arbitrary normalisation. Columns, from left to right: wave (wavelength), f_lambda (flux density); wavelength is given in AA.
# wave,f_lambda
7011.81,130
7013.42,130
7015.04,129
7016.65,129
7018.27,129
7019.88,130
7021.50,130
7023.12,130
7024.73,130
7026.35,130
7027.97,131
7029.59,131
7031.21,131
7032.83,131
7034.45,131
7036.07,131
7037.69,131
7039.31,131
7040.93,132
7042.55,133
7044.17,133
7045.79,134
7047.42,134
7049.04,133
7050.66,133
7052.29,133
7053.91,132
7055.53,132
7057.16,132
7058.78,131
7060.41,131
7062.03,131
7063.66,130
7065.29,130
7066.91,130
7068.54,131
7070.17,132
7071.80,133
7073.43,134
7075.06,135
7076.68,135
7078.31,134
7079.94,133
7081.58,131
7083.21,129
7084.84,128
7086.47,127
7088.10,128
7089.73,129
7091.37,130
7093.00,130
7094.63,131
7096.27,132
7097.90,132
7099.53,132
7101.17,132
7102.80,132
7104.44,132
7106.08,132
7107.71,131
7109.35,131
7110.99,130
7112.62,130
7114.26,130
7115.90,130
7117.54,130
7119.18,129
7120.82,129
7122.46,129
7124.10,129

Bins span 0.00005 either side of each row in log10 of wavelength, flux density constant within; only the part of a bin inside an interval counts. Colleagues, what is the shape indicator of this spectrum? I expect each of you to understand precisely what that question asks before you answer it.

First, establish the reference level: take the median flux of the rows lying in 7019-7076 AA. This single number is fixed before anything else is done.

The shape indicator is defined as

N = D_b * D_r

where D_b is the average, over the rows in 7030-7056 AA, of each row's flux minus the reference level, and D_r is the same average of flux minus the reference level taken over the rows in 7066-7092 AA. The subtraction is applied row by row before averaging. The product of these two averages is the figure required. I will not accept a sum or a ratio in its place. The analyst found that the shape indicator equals 0.22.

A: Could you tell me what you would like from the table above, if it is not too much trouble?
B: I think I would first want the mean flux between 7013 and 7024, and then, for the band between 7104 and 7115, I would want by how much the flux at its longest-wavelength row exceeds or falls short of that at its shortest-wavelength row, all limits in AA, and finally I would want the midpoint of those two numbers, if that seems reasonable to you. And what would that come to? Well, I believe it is 64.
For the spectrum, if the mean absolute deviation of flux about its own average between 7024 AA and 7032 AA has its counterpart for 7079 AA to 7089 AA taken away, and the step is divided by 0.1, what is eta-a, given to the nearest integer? -13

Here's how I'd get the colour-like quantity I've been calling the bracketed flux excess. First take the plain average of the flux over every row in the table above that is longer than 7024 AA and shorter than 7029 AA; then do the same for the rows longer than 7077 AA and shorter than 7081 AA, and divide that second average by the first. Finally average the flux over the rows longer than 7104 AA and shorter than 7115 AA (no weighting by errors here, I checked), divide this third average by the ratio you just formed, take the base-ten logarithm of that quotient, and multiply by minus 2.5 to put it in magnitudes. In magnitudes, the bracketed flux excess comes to -5.27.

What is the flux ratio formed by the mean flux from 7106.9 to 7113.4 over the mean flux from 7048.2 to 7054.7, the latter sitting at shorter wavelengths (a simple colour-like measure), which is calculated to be 0.98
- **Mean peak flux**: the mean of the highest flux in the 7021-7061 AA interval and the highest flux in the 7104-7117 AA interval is 133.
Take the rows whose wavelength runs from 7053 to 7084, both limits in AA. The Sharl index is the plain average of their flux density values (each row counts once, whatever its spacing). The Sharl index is 132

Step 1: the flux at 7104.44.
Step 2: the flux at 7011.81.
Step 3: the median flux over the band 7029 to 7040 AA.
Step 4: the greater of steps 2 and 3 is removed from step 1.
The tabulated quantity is 1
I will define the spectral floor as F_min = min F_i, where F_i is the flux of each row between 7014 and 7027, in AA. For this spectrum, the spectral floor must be 129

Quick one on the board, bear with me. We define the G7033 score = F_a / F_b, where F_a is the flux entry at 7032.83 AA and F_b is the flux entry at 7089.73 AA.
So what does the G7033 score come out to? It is 1.02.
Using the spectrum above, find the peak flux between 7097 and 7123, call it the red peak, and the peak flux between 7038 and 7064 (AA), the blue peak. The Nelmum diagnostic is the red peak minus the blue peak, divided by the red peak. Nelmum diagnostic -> -0.02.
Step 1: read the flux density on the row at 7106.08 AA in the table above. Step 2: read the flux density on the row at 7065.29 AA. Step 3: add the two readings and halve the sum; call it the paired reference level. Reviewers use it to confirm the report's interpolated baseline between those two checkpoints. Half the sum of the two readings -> 131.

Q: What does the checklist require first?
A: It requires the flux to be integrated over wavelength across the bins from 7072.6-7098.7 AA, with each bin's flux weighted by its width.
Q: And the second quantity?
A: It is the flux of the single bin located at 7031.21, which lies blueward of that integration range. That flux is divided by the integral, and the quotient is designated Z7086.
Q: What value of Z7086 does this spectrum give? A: 0.038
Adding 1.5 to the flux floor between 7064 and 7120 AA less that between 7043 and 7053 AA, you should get -4.5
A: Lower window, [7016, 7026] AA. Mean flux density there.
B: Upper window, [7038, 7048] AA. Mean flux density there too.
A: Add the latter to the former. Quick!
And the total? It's 262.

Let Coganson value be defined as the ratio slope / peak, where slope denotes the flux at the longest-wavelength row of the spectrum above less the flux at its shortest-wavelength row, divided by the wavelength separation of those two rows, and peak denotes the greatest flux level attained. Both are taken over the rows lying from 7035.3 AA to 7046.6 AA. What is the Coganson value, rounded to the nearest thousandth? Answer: 0.002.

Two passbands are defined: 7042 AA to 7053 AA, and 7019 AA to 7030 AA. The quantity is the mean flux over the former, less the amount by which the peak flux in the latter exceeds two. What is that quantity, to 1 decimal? 4.3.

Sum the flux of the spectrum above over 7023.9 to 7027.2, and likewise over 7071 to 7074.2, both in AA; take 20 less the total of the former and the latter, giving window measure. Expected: -507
